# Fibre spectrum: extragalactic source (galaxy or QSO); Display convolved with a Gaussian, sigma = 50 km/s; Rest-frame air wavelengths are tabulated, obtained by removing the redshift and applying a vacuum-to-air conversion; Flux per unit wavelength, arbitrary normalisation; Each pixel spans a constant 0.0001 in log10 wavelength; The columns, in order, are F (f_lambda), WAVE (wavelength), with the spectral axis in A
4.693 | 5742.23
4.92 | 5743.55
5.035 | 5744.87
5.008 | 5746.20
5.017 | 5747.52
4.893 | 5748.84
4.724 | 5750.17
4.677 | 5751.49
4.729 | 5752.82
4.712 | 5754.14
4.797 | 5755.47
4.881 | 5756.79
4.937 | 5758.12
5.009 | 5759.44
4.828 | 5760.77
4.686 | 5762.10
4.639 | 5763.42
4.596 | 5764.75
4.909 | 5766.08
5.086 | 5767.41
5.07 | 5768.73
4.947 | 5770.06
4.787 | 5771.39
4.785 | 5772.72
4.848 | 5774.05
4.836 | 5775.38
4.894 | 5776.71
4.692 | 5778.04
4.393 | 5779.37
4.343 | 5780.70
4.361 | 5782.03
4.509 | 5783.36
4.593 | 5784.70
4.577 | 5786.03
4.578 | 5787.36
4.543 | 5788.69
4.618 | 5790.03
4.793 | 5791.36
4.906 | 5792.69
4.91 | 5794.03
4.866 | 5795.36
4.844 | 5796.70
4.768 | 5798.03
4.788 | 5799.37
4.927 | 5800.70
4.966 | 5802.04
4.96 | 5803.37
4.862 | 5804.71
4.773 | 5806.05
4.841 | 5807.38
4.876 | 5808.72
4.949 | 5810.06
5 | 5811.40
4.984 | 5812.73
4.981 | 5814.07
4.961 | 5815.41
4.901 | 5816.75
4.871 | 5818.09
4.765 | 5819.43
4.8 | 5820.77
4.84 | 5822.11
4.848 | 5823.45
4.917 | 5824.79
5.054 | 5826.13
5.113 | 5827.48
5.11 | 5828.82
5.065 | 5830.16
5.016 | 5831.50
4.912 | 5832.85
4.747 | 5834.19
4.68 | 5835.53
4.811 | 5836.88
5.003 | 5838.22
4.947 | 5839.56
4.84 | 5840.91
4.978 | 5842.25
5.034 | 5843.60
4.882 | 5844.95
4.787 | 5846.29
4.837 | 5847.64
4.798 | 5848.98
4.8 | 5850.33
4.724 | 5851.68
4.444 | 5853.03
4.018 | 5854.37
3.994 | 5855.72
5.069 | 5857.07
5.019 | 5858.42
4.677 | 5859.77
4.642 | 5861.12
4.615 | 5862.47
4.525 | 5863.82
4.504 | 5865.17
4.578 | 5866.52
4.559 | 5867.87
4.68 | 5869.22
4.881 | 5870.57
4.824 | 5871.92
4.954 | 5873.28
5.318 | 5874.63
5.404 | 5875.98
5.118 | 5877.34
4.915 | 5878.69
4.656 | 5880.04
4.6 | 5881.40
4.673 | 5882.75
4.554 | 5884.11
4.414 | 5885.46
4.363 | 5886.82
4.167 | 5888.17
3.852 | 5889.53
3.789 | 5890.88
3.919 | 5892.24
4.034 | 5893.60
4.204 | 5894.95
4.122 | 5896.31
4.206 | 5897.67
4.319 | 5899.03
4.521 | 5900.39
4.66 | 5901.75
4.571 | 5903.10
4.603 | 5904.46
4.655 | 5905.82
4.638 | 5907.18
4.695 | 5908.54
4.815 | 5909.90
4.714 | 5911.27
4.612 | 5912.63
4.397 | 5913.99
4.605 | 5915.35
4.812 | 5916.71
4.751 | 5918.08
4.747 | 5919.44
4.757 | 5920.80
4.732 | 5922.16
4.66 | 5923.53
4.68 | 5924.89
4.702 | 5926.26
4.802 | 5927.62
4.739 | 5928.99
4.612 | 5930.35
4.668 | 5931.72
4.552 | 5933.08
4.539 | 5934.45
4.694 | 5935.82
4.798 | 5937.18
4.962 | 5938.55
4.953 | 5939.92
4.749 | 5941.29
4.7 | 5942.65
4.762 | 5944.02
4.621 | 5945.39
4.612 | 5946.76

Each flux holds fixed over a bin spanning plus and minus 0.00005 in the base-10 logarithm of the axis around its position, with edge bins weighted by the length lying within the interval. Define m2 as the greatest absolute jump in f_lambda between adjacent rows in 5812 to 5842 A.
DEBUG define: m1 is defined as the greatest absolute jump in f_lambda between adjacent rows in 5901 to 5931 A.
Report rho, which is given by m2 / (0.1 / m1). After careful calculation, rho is 0.4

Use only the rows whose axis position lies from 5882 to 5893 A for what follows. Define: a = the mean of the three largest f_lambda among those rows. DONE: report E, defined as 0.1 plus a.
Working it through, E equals 4.65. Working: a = 4.55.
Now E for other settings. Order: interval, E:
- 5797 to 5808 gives 5.05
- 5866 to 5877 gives 5.33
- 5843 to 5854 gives 5.02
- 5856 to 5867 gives 5.02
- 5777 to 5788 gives 4.72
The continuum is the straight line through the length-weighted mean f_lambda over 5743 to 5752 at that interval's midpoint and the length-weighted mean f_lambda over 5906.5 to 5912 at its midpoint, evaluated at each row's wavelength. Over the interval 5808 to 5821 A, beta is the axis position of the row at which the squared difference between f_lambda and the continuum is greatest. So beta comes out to 5811.40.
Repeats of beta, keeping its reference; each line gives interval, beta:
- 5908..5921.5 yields 5913.99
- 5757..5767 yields 5764.75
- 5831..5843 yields 5831.50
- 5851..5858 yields 5855.72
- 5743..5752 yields 5751.49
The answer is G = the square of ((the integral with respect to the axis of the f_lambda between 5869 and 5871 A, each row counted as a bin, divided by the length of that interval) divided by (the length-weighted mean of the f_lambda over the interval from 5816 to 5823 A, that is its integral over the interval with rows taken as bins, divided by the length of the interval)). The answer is 0.98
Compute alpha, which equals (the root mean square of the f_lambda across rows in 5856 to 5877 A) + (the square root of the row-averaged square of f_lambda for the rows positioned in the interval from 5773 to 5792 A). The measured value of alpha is 9.44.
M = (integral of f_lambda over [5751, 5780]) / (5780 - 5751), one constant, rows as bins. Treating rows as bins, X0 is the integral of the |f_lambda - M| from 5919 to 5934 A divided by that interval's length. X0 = 0.115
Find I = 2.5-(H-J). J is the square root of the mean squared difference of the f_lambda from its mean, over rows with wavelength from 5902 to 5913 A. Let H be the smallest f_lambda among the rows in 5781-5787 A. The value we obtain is -1.79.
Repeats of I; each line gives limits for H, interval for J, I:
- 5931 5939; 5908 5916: -1.91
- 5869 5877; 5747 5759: -2.07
